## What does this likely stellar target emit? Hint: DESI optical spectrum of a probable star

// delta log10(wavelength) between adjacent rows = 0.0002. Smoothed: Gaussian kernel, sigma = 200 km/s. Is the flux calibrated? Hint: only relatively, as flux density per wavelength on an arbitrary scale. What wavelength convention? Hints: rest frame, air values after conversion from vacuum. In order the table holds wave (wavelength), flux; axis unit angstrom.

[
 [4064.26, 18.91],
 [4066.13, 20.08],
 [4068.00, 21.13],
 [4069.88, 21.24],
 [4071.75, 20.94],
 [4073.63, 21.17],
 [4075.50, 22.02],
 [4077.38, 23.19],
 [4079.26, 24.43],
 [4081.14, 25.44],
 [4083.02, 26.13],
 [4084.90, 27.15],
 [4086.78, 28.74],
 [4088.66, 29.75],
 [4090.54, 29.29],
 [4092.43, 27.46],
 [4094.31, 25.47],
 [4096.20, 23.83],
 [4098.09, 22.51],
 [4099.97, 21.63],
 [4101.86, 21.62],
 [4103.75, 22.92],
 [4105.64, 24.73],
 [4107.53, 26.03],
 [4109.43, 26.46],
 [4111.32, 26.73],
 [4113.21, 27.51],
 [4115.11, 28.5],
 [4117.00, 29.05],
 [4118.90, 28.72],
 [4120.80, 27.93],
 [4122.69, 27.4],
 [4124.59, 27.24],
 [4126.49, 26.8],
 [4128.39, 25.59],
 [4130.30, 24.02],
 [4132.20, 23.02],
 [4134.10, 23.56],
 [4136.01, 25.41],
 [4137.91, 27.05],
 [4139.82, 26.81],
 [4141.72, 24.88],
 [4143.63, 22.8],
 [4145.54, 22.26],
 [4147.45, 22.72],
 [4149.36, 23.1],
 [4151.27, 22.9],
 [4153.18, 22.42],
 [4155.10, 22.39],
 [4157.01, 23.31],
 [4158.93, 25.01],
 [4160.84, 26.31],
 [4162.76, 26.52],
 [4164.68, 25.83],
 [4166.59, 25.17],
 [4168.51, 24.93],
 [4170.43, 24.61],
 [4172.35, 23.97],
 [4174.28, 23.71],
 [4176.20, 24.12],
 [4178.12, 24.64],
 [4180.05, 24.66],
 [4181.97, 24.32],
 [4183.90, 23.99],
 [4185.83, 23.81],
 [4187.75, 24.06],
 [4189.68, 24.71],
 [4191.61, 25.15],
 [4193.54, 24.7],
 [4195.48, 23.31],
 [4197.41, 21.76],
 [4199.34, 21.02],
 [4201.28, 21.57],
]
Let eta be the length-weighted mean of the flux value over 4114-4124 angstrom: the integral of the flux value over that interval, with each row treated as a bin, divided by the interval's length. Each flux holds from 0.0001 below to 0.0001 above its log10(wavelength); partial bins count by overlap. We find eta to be 28.3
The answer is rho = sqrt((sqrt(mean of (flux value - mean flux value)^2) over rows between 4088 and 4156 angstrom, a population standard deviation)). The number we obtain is 1.6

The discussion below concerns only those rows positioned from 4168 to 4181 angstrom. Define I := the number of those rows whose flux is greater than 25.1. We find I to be 0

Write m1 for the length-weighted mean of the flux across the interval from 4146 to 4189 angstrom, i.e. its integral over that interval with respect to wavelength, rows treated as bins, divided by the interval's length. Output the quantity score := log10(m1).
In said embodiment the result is 1.38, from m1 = 24.2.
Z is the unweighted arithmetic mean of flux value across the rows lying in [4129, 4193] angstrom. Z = 24.3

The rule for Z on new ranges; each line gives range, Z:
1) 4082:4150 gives 25.7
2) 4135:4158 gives 23.8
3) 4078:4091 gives 27.3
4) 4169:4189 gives 24.2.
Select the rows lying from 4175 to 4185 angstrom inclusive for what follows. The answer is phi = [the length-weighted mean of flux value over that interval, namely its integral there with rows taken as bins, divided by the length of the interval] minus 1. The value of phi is 23.3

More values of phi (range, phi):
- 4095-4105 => 21.6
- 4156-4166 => 24.4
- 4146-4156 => 21.7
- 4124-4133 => 24.3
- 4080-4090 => 26.5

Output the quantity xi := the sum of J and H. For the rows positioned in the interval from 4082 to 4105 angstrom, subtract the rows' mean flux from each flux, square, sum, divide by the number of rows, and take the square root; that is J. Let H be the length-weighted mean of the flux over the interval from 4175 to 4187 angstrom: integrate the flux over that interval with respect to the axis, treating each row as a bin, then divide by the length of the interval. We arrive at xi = 27.1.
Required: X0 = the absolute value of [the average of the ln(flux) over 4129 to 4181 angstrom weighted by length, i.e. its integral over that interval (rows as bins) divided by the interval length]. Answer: 3.19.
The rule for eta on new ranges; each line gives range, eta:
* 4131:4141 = 25.2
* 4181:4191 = 24.2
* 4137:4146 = 24.9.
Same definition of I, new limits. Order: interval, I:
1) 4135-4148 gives 3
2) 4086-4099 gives 5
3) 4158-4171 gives 4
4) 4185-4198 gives 1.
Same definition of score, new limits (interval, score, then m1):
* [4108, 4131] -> 1.43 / 27.2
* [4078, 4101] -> 1.41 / 25.9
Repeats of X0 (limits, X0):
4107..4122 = 3.32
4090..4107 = 3.19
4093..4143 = 3.24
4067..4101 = 3.19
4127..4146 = 3.20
